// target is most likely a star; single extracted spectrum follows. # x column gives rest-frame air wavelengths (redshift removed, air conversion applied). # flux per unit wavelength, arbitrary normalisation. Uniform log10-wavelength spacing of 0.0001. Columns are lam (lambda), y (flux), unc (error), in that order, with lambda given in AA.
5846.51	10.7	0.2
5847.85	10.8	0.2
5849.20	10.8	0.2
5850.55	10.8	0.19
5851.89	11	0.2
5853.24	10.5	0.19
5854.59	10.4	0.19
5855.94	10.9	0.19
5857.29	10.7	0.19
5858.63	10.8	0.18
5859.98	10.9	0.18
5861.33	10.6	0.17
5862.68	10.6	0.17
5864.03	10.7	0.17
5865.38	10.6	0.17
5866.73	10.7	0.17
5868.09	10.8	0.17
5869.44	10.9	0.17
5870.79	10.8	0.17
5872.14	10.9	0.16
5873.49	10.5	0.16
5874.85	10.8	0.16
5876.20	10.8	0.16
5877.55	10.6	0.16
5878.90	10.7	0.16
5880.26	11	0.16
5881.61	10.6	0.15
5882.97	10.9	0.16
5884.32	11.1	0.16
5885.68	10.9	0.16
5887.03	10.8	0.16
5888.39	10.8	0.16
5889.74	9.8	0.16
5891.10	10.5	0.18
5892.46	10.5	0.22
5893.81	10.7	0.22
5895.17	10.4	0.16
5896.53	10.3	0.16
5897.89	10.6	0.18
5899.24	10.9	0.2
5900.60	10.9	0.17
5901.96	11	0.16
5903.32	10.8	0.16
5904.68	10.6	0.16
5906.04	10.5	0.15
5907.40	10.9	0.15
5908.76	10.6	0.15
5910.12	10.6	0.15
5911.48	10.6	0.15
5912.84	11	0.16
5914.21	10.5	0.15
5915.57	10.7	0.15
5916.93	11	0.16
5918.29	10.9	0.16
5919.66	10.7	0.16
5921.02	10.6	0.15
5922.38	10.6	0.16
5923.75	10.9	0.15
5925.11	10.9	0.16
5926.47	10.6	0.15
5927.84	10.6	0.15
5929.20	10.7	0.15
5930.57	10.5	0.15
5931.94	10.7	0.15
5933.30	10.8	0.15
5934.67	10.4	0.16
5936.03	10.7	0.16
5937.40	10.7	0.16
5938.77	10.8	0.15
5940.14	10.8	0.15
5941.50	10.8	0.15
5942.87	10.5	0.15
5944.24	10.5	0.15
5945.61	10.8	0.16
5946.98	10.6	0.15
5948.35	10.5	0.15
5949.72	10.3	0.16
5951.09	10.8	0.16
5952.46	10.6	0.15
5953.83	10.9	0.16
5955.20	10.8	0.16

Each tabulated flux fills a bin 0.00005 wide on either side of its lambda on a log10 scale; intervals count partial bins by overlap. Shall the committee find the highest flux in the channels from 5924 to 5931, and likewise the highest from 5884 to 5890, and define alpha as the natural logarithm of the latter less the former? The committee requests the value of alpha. -1.6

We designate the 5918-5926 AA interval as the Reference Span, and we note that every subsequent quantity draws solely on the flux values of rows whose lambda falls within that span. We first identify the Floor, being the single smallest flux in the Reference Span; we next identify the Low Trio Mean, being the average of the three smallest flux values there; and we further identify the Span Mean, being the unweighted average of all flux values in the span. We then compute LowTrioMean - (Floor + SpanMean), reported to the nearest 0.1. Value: -10.7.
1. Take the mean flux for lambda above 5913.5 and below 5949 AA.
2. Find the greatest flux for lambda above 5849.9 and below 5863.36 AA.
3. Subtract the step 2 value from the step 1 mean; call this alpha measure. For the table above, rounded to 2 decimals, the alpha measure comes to -0.32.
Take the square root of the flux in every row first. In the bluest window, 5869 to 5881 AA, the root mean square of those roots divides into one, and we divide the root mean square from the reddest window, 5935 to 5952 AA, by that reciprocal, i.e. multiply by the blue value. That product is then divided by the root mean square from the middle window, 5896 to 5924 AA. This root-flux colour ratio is 3.27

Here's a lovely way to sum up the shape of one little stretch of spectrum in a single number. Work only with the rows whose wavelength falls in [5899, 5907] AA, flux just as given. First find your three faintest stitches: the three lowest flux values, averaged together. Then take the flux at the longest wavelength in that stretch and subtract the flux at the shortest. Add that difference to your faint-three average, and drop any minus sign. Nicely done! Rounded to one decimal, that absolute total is 10.2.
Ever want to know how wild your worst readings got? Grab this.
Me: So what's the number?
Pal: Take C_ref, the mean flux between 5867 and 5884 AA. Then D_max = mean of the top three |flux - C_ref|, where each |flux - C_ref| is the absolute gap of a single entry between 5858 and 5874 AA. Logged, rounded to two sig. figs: 0.21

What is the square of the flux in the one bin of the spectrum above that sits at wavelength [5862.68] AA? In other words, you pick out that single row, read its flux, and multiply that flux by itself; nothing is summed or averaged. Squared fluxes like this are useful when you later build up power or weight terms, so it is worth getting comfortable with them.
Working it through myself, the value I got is 112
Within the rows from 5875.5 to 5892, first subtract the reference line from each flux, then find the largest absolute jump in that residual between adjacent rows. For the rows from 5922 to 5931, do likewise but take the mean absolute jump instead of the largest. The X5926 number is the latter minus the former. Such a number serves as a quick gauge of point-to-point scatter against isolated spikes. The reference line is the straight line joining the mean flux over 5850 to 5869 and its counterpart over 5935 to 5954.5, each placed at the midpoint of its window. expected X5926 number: -0.8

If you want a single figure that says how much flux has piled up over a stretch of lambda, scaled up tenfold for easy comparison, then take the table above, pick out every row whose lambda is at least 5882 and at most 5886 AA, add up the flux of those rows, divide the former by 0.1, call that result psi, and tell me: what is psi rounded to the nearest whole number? 329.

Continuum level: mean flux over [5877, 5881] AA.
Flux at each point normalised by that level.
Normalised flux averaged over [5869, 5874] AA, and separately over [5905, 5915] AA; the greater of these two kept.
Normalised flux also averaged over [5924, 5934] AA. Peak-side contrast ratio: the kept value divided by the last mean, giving 1.01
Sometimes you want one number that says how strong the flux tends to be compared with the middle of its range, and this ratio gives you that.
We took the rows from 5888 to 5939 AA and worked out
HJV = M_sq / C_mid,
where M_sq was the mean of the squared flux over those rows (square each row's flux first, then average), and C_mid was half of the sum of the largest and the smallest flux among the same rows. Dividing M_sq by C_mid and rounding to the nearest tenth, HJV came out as 10.9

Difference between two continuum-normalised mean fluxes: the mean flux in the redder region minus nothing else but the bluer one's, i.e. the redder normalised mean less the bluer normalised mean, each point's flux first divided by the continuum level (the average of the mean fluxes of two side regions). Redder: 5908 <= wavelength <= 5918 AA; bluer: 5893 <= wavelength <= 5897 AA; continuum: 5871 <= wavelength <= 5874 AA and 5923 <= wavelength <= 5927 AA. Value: 0.023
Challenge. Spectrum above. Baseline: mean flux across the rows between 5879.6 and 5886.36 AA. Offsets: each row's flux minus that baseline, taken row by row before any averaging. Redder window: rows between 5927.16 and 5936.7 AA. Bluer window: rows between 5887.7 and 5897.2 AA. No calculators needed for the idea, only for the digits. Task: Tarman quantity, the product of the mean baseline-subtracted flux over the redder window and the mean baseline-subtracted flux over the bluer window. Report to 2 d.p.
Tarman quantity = 0.13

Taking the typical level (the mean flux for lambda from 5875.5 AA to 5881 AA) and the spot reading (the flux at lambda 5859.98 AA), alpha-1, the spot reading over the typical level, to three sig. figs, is 1.01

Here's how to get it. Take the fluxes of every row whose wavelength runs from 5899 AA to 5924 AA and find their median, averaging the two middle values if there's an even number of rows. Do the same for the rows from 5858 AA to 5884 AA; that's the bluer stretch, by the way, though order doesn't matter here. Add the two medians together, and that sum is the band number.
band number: 21.5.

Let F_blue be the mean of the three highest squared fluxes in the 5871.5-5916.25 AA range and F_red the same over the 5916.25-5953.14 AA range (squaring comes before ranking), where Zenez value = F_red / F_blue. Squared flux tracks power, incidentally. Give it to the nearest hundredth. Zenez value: 0.98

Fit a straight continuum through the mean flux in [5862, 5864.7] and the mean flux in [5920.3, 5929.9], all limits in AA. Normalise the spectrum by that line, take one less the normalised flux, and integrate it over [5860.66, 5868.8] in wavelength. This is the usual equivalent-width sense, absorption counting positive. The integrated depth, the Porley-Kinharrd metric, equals -0.01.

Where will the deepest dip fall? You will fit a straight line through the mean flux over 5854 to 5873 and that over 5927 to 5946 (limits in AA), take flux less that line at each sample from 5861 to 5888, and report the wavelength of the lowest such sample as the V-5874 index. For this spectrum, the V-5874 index 5873.49 AA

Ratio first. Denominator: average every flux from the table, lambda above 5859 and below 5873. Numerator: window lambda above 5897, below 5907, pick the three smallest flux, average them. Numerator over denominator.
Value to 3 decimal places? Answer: 0.983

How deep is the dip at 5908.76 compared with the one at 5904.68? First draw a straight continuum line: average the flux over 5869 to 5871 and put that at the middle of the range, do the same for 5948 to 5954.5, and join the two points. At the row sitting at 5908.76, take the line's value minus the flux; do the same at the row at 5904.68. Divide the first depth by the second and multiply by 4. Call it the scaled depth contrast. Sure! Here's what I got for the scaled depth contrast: 4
